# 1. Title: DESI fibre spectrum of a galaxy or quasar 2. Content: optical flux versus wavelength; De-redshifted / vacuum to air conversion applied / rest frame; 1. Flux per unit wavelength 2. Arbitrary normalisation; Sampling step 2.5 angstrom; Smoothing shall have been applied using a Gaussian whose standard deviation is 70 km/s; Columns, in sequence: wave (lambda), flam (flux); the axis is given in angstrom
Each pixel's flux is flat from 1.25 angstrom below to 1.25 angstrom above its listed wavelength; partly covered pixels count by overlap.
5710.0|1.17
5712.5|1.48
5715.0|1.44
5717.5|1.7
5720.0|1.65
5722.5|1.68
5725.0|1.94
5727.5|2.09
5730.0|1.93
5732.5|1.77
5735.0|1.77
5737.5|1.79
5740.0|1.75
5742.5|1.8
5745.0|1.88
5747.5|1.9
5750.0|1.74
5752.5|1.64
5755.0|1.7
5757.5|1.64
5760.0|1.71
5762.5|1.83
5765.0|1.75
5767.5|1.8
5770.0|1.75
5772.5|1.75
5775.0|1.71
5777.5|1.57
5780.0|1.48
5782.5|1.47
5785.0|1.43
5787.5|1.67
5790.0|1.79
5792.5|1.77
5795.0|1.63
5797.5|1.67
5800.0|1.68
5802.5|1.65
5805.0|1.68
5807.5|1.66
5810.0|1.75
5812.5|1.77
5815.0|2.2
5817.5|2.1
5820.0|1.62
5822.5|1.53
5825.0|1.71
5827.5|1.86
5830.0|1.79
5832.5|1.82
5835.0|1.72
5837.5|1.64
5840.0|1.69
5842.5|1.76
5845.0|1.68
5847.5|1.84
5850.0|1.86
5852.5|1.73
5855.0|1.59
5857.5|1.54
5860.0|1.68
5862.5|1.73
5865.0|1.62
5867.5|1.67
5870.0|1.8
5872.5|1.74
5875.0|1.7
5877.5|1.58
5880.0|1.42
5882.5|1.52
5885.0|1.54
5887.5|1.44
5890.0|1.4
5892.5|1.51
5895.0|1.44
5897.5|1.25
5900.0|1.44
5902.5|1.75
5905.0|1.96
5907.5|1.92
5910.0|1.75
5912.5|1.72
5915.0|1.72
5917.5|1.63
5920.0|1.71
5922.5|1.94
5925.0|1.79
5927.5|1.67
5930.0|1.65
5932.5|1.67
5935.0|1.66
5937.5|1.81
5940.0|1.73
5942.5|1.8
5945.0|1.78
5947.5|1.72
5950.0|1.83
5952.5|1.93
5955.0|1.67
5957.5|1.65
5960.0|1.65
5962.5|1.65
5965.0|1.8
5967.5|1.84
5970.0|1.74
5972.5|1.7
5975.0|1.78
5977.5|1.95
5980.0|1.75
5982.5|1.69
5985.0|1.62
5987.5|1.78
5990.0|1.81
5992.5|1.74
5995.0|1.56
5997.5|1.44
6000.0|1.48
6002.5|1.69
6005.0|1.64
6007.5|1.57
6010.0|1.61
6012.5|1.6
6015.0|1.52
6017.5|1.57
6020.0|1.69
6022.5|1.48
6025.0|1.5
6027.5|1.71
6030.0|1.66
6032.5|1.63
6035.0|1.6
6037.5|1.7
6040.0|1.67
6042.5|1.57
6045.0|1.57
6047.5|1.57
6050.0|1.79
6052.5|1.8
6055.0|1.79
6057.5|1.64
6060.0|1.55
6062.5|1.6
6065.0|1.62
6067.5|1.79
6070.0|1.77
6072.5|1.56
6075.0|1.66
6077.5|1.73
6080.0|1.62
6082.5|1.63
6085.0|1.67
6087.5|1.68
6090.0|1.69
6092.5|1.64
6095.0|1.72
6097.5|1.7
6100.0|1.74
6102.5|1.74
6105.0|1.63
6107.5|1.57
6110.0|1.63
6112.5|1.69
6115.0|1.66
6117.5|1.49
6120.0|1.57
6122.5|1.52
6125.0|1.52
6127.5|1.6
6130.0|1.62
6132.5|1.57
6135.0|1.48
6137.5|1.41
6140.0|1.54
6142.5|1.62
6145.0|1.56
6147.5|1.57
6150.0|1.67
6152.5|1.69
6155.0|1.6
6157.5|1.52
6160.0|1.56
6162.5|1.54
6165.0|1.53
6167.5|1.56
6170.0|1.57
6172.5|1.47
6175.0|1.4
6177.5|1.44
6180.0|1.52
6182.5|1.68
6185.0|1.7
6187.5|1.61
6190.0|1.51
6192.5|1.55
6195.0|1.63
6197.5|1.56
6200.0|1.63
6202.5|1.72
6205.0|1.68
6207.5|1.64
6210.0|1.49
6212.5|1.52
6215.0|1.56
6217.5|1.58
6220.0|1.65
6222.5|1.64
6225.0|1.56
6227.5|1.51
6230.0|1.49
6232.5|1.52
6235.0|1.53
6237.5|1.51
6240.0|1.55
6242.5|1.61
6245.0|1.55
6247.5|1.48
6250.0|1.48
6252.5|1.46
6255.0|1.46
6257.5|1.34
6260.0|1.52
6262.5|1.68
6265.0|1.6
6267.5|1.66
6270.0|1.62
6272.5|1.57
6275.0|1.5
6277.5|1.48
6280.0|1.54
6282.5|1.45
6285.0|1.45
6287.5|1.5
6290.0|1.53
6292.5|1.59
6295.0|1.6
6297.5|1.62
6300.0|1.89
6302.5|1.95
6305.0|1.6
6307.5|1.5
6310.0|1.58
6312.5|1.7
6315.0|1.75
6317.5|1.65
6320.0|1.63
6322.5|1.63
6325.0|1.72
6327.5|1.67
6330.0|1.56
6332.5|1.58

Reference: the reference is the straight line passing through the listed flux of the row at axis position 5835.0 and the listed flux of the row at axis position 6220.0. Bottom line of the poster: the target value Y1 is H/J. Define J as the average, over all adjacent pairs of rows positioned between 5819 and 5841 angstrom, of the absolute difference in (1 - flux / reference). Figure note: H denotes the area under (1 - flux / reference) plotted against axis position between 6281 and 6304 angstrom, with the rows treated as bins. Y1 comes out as 5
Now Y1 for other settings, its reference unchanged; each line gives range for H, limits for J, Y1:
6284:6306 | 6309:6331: -1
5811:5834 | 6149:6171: -58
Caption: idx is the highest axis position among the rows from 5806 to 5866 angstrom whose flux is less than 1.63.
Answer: 5865.0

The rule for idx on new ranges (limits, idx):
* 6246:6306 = 6305.0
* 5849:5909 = 5900.0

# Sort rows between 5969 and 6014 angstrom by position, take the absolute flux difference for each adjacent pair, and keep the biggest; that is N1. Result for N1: 0.21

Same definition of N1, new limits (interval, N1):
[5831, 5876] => 0.16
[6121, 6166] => 0.13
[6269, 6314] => 0.35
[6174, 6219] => 0.16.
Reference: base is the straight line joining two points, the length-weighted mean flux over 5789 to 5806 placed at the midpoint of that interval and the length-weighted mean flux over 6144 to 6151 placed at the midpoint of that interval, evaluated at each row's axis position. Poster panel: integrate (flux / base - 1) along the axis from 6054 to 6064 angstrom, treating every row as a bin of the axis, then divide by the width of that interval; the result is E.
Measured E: 0.011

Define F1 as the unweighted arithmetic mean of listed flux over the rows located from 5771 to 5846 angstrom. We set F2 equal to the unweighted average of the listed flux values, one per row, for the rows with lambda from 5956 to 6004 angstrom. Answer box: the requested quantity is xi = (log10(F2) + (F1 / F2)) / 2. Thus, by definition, 0.62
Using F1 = 1.71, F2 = 1.70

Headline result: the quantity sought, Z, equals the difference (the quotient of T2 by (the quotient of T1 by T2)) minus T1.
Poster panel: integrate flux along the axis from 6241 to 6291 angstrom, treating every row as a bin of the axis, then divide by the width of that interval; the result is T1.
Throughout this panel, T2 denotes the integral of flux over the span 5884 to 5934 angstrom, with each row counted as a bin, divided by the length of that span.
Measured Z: 0.25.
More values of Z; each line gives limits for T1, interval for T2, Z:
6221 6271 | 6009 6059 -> 0.19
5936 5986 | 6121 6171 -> -0.36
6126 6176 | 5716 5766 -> 0.49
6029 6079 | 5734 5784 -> 0.11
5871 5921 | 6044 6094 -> 0.13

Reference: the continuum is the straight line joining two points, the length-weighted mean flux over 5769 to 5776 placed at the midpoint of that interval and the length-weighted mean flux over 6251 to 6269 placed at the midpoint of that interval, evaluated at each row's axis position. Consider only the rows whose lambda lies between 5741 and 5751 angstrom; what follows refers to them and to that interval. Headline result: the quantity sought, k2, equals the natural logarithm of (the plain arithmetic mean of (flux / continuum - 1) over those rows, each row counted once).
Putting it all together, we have -3.1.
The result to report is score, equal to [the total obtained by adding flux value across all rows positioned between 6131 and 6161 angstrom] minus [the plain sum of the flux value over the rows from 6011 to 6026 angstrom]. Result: 9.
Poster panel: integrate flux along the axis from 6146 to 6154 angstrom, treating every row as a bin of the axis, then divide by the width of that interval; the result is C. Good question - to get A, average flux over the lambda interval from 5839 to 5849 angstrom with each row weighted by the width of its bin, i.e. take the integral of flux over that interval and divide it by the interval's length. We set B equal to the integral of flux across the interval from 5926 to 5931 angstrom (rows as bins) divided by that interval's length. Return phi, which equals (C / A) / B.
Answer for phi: 0.56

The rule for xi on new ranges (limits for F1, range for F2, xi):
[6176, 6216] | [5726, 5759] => 0.57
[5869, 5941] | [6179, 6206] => 0.61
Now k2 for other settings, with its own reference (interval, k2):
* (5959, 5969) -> -3.1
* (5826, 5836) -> -3.0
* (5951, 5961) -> -3.2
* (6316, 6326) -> -2.3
